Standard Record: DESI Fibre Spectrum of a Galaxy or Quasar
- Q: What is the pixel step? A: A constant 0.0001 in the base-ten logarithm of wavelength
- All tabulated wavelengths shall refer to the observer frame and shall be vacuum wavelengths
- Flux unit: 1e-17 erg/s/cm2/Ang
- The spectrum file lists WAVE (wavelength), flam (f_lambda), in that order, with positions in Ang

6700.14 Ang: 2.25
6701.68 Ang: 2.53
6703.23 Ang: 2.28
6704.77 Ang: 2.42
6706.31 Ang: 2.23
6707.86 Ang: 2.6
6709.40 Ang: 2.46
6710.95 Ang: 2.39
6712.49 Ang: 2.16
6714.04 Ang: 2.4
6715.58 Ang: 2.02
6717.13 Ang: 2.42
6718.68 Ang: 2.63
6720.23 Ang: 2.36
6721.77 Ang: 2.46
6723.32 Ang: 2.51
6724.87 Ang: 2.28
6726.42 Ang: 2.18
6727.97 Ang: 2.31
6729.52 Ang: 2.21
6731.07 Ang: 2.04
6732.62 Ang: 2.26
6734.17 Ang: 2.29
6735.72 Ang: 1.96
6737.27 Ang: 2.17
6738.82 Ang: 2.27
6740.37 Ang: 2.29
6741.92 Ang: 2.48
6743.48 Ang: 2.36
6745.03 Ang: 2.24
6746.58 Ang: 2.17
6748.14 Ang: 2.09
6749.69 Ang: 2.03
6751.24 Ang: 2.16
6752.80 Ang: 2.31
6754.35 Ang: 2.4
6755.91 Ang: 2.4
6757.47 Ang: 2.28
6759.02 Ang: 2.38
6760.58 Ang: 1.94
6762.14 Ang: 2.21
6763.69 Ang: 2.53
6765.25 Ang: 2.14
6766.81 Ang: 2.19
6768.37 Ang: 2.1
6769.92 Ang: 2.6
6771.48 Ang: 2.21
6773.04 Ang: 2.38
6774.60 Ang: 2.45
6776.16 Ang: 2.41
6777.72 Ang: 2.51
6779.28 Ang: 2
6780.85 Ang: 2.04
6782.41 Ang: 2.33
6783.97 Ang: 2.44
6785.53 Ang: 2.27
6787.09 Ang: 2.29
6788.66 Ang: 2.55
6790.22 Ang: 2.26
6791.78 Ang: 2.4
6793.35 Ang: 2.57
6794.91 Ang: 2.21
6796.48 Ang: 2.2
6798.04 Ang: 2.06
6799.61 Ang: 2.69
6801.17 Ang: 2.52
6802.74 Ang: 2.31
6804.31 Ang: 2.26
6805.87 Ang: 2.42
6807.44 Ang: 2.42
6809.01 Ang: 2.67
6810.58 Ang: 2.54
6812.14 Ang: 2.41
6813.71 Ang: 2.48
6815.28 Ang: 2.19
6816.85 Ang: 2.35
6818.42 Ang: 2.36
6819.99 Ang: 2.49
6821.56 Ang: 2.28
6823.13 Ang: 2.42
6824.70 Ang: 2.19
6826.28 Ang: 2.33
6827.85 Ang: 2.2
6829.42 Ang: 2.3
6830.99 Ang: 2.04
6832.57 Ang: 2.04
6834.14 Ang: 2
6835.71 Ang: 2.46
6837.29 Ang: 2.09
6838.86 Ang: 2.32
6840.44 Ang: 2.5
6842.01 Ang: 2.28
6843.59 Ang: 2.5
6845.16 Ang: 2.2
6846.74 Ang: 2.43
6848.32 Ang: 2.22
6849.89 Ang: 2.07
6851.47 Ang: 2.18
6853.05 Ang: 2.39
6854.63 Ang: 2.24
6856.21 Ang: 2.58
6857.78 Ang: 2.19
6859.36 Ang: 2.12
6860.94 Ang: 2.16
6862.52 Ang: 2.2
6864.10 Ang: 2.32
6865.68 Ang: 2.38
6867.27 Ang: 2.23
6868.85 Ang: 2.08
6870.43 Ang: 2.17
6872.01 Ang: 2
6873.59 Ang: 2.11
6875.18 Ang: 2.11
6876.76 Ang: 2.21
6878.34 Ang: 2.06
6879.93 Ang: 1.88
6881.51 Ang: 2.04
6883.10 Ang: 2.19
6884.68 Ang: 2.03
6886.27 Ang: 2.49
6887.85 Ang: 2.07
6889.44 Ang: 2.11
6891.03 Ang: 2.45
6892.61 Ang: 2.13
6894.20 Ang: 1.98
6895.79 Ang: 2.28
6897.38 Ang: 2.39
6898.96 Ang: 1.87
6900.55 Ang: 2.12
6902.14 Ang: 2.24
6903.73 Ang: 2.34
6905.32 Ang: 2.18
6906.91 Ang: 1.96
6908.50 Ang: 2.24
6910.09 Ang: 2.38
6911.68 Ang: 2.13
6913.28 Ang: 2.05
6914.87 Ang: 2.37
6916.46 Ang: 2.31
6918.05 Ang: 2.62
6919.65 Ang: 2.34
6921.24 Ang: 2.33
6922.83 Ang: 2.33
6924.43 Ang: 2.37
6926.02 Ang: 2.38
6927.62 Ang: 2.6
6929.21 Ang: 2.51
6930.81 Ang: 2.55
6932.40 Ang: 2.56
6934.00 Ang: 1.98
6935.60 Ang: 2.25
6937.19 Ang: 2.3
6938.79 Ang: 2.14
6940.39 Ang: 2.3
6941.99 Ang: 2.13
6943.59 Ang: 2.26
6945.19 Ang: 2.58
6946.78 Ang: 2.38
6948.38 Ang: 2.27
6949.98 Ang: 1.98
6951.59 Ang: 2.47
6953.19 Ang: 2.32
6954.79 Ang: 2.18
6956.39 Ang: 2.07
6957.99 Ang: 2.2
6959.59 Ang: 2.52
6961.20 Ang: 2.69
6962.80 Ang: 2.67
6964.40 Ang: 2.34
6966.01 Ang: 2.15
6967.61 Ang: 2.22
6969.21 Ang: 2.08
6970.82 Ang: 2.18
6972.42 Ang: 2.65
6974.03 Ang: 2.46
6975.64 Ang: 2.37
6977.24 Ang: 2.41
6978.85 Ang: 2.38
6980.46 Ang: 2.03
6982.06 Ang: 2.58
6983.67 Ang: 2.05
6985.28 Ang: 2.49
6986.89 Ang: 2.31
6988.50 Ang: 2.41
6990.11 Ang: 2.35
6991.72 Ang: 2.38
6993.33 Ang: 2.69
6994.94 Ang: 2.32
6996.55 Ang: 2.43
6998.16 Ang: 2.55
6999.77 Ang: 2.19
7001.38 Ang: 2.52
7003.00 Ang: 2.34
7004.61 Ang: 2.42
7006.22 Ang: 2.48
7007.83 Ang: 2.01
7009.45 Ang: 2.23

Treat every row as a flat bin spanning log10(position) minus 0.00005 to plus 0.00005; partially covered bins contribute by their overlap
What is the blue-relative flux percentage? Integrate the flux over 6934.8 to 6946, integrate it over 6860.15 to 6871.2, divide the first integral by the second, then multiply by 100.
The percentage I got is 104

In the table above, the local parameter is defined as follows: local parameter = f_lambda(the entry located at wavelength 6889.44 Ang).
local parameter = 2.11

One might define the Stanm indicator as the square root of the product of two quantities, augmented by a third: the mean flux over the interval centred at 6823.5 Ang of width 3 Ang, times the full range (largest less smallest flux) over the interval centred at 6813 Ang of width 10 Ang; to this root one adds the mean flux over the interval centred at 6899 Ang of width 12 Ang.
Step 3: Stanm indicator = 3.23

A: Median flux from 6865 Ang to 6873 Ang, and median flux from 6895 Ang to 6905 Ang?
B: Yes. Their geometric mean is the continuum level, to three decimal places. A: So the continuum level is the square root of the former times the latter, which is 2.215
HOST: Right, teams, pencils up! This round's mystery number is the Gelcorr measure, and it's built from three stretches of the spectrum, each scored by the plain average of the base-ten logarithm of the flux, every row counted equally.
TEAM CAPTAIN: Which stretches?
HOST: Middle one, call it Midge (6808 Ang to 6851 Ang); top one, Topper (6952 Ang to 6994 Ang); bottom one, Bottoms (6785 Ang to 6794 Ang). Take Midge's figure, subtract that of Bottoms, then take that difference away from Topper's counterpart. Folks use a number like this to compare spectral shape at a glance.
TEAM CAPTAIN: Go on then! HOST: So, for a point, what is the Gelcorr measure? 0.386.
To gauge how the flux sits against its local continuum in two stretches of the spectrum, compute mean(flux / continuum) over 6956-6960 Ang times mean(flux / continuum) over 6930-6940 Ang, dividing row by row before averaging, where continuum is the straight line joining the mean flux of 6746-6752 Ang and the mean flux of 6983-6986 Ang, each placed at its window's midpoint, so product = 1.03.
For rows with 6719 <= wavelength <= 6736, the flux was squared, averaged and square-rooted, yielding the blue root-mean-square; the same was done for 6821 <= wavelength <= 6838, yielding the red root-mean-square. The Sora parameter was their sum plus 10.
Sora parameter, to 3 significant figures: 14.5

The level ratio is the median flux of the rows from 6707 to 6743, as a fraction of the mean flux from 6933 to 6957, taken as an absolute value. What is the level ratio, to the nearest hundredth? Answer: 1.02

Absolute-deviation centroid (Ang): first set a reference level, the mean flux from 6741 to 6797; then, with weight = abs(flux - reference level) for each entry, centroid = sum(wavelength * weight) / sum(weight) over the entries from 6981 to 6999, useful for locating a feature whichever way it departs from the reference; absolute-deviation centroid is 6989.8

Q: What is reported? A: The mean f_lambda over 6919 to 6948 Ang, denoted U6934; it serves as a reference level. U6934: 2.35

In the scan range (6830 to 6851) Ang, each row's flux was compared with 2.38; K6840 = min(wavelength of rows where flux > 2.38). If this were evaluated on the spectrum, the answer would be 6835.71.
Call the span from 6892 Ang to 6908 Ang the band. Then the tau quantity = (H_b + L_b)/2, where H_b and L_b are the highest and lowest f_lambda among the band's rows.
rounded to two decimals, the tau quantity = 2.13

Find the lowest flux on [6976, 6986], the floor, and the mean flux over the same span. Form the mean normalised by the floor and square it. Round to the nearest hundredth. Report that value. 1.31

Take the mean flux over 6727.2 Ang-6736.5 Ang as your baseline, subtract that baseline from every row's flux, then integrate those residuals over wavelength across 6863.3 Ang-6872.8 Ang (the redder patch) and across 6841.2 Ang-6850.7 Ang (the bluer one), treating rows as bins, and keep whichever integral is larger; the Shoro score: 1.0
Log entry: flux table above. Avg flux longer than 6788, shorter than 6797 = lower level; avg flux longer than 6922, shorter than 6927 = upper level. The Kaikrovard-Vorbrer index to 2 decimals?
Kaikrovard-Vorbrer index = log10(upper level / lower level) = 0.00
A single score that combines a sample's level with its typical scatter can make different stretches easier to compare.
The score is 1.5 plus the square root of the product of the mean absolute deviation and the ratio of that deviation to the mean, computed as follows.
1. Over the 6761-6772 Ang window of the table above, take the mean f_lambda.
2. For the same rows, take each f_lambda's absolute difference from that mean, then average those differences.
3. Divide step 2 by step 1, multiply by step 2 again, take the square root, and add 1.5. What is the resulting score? 1.607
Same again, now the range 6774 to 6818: 1.592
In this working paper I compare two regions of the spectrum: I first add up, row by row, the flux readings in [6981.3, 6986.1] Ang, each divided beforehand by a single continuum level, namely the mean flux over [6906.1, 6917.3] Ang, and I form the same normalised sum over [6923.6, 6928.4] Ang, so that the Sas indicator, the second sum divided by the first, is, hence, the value 1.03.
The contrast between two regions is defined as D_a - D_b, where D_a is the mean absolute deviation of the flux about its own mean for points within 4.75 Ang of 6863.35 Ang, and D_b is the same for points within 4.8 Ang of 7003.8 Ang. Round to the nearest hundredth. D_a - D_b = -0.07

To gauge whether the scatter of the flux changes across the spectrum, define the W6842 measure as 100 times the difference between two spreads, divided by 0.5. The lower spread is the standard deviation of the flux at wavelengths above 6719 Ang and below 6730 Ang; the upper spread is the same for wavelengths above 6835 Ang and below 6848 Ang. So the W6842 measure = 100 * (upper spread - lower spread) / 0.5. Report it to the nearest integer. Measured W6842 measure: 6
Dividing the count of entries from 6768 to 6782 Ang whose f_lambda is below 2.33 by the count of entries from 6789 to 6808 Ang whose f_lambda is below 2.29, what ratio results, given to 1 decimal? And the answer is 0.8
